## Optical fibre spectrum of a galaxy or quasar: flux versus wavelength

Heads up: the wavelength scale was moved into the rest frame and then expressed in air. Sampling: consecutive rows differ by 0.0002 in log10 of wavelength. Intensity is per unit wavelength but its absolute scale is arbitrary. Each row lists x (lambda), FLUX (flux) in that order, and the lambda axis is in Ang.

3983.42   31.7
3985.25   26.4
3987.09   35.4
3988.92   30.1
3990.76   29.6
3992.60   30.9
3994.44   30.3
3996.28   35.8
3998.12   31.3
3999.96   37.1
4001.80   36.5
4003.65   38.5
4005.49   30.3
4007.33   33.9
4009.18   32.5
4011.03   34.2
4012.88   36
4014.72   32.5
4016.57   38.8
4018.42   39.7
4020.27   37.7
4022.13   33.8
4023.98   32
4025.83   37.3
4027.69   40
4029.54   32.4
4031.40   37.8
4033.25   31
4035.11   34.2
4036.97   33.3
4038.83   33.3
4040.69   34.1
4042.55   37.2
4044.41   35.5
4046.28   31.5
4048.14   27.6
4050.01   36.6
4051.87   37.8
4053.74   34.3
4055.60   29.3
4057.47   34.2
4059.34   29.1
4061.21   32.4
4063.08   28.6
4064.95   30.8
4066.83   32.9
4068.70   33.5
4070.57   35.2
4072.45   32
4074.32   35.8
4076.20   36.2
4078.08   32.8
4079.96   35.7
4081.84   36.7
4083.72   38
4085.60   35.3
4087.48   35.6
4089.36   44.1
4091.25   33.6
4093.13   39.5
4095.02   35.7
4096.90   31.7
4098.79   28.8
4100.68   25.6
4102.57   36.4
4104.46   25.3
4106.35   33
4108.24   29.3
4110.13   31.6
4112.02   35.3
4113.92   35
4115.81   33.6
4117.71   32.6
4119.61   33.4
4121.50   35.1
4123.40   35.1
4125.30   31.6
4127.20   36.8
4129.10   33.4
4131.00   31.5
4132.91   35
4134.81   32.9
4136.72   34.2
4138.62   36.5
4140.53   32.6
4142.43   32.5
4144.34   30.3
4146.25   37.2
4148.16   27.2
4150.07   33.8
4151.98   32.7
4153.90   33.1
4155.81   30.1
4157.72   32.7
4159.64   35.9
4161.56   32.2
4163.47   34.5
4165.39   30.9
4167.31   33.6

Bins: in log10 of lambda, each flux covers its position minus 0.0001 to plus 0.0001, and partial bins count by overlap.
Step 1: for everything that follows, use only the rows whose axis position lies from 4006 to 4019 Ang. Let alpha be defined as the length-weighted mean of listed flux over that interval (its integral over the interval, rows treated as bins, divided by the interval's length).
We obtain 35.1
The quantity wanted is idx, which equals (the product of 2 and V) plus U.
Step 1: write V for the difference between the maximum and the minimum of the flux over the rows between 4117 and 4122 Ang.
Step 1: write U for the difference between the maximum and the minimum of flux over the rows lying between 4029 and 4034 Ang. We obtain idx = 11.8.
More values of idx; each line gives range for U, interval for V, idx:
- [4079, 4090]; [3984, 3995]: 26.8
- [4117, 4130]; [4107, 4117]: 17.2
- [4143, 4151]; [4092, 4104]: 37.8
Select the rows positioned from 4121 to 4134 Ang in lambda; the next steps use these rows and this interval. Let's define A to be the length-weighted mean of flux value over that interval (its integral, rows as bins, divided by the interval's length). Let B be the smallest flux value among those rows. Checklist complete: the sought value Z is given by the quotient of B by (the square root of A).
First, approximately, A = 34.0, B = 31.5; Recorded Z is 5.40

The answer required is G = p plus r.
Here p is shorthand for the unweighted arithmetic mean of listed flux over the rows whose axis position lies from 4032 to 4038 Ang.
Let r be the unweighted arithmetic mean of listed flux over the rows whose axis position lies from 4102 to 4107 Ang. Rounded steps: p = 32.8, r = 31.6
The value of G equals 64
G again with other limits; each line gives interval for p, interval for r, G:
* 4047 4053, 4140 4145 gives 66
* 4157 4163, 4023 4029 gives 70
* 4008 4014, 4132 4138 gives 68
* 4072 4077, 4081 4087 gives 71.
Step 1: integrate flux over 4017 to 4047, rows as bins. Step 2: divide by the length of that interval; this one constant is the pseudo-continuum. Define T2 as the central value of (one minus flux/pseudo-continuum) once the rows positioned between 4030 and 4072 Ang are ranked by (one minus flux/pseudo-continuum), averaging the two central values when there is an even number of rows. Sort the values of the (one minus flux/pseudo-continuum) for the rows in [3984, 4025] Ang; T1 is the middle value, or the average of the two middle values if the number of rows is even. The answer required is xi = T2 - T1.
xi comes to 0.013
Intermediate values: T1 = 0.036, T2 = 0.05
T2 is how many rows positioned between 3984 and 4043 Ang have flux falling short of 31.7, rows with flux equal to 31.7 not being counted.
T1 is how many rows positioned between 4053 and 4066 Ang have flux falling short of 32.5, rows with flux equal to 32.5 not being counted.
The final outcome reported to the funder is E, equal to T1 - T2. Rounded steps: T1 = 5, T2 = 8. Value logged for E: -3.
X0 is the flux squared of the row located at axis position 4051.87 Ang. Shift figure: 1429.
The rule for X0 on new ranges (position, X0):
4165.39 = 955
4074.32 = 1282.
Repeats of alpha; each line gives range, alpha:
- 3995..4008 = 34.7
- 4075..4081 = 34.9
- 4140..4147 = 33.1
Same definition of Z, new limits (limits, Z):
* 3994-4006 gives 5.15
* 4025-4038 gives 5.23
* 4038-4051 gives 4.75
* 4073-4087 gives 5.49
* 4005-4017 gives 5.20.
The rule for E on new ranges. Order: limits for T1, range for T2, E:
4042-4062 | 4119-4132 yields 3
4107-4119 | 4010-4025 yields 2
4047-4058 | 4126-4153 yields -1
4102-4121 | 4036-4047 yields 2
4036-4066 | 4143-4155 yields 5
